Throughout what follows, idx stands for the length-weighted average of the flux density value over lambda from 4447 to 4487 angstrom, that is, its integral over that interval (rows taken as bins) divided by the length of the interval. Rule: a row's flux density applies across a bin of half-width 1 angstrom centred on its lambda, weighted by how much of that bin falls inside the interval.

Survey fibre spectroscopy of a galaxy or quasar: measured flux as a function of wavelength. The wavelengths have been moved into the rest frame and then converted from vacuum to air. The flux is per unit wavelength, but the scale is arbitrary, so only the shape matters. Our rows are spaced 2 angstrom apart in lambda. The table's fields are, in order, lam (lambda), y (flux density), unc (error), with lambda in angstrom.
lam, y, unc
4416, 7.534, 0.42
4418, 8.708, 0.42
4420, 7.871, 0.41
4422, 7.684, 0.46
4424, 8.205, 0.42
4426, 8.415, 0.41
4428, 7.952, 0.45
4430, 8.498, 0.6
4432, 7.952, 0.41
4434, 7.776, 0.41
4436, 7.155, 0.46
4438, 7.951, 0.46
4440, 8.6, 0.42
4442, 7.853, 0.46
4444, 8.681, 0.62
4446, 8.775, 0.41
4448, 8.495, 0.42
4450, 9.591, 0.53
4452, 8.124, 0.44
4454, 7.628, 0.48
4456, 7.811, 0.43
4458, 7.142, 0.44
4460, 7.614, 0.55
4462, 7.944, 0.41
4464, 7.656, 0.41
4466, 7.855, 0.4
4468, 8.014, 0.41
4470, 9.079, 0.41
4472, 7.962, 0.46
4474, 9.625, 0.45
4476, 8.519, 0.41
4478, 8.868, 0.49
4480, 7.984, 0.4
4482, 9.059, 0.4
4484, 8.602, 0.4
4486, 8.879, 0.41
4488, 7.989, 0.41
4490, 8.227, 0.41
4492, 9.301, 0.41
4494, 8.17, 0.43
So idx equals 8.32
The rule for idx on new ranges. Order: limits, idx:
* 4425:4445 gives 8.08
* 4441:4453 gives 8.59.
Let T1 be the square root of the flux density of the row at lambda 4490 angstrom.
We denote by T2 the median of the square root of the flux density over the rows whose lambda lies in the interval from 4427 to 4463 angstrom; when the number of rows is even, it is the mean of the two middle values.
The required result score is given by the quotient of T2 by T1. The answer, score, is 0.98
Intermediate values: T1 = 2.87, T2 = 2.82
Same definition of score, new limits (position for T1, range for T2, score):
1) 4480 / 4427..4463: 1.00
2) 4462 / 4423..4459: 1.01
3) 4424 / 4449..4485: 0.99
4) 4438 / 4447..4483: 1.00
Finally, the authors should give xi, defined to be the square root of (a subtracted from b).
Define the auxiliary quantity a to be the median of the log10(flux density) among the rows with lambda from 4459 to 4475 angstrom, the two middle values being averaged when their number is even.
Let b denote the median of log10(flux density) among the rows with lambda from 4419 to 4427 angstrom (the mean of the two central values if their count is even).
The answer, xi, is 0.07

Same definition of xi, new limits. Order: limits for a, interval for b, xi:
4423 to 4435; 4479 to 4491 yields 0.13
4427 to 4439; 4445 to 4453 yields 0.19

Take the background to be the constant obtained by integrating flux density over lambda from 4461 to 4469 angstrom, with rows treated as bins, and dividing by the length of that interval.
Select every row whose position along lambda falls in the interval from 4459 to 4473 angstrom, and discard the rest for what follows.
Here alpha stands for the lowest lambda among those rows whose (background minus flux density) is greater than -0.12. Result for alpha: 4460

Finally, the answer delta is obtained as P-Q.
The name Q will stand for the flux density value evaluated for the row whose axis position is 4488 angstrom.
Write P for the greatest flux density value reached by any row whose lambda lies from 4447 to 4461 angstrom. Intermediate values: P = 9.591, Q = 7.989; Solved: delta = 1.60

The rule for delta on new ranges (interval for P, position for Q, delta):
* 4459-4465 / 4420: 0.07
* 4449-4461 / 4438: 1.64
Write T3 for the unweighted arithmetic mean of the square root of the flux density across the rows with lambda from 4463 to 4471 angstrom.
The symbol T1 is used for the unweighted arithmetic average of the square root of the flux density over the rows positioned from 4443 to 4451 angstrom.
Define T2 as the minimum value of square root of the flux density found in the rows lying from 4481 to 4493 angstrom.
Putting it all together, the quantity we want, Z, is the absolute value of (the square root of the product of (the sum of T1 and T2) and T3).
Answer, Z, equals 4.07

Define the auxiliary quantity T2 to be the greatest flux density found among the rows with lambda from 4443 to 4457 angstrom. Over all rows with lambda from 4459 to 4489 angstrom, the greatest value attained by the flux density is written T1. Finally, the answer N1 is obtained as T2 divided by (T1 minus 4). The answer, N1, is 1.7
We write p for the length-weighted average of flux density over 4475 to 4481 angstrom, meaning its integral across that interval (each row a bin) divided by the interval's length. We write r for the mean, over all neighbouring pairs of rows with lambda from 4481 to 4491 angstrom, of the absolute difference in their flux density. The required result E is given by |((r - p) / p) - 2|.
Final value 2.945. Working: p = 8.5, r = 0.47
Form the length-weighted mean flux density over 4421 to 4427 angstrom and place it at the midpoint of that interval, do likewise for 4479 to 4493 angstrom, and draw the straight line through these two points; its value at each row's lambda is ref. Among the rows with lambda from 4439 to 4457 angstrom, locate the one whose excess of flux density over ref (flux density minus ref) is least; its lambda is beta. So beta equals 4454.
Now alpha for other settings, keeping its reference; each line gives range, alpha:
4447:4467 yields 4454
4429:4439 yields 4432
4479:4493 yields 4480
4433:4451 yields 4434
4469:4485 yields 4472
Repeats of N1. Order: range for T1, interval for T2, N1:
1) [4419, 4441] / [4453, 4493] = 2.1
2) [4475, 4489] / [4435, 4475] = 1.9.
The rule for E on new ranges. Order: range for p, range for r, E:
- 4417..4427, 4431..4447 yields 2.932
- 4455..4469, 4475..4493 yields 2.915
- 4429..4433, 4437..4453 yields 2.910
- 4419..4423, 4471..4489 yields 2.892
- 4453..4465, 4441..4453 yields 2.901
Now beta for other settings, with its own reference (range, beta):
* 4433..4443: 4436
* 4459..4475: 4460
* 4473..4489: 4488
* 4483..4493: 4488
